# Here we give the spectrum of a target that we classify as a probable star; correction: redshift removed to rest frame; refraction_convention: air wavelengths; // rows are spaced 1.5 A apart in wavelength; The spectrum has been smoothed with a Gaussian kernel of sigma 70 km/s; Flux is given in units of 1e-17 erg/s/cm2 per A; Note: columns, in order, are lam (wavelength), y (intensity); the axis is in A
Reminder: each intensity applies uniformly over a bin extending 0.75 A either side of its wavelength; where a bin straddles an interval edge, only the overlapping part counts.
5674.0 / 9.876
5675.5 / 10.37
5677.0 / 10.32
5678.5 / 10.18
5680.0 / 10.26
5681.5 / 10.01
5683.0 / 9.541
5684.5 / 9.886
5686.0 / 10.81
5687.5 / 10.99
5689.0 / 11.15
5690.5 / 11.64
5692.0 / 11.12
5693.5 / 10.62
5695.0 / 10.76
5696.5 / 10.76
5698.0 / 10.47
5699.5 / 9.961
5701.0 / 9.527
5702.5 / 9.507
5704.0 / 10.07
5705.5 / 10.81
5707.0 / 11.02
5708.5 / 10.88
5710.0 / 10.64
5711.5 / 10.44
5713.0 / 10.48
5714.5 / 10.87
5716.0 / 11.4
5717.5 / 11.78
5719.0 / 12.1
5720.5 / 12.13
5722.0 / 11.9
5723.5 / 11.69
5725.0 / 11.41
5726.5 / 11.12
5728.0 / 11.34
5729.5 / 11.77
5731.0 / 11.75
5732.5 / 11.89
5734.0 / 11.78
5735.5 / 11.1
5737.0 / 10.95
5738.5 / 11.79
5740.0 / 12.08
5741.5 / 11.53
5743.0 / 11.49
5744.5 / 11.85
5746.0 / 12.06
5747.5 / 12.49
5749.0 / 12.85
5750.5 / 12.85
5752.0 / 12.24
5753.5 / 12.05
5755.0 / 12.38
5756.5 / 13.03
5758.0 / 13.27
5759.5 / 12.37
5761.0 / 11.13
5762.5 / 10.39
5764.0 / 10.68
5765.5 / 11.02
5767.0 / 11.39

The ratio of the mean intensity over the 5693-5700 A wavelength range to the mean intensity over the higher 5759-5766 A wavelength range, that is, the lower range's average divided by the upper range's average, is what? 0.95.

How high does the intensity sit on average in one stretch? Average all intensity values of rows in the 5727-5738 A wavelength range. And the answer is 11.5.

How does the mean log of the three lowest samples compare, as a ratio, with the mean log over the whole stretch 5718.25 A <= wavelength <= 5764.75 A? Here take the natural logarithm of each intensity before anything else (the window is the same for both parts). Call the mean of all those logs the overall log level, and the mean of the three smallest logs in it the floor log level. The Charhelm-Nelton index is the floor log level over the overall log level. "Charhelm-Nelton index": 0.958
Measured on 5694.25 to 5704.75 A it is 0.979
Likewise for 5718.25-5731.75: 0.986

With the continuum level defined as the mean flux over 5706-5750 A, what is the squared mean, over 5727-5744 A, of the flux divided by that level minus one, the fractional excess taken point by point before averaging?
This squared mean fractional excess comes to 0.0000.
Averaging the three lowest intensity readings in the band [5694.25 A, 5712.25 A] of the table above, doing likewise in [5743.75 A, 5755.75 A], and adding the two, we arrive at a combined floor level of 21.7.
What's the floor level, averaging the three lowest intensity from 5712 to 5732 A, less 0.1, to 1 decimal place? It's 10.7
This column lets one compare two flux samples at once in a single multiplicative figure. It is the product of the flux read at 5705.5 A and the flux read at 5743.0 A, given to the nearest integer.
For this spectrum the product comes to 124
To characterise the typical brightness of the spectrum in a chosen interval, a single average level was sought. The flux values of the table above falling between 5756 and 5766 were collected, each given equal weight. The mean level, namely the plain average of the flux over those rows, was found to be 11.7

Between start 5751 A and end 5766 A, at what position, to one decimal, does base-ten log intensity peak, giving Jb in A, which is 5758.0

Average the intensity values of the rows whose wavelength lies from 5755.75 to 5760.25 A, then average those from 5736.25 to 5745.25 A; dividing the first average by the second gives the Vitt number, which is 1.11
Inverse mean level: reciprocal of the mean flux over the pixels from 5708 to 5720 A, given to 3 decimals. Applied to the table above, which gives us 0.090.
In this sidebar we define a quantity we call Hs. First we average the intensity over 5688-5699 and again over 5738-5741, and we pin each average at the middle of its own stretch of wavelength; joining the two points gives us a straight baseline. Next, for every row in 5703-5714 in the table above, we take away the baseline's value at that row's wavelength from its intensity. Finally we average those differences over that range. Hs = -0.64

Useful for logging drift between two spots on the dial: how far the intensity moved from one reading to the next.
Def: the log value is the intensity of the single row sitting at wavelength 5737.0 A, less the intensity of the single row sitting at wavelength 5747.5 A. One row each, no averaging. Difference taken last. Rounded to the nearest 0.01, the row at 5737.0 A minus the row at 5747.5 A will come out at -1.54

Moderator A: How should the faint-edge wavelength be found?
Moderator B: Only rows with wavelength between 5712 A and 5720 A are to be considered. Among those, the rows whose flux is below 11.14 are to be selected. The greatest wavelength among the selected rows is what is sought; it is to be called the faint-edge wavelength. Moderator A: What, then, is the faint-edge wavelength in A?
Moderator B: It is 5714.5 A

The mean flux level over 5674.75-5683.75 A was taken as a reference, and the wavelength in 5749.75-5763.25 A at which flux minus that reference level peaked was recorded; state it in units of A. 5758.0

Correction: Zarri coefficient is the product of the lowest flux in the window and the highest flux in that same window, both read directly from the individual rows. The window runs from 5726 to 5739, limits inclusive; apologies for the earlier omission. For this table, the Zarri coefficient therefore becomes 130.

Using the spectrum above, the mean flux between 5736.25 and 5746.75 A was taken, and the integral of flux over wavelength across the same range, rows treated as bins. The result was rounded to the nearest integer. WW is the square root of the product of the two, 38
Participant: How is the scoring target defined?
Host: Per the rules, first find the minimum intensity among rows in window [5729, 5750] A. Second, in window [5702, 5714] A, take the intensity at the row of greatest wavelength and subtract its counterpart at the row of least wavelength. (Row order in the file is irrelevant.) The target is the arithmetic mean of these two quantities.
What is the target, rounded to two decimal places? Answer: 5.96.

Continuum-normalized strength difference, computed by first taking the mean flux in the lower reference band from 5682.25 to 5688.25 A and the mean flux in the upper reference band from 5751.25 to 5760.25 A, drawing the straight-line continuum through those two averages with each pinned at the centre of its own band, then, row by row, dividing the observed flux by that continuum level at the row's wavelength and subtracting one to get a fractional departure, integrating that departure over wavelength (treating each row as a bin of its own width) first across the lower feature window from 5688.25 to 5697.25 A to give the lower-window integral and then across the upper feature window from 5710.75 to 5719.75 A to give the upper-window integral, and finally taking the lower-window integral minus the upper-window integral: 0.5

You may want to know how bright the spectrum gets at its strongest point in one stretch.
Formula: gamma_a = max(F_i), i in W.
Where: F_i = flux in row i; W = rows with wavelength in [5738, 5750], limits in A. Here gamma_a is 12.85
